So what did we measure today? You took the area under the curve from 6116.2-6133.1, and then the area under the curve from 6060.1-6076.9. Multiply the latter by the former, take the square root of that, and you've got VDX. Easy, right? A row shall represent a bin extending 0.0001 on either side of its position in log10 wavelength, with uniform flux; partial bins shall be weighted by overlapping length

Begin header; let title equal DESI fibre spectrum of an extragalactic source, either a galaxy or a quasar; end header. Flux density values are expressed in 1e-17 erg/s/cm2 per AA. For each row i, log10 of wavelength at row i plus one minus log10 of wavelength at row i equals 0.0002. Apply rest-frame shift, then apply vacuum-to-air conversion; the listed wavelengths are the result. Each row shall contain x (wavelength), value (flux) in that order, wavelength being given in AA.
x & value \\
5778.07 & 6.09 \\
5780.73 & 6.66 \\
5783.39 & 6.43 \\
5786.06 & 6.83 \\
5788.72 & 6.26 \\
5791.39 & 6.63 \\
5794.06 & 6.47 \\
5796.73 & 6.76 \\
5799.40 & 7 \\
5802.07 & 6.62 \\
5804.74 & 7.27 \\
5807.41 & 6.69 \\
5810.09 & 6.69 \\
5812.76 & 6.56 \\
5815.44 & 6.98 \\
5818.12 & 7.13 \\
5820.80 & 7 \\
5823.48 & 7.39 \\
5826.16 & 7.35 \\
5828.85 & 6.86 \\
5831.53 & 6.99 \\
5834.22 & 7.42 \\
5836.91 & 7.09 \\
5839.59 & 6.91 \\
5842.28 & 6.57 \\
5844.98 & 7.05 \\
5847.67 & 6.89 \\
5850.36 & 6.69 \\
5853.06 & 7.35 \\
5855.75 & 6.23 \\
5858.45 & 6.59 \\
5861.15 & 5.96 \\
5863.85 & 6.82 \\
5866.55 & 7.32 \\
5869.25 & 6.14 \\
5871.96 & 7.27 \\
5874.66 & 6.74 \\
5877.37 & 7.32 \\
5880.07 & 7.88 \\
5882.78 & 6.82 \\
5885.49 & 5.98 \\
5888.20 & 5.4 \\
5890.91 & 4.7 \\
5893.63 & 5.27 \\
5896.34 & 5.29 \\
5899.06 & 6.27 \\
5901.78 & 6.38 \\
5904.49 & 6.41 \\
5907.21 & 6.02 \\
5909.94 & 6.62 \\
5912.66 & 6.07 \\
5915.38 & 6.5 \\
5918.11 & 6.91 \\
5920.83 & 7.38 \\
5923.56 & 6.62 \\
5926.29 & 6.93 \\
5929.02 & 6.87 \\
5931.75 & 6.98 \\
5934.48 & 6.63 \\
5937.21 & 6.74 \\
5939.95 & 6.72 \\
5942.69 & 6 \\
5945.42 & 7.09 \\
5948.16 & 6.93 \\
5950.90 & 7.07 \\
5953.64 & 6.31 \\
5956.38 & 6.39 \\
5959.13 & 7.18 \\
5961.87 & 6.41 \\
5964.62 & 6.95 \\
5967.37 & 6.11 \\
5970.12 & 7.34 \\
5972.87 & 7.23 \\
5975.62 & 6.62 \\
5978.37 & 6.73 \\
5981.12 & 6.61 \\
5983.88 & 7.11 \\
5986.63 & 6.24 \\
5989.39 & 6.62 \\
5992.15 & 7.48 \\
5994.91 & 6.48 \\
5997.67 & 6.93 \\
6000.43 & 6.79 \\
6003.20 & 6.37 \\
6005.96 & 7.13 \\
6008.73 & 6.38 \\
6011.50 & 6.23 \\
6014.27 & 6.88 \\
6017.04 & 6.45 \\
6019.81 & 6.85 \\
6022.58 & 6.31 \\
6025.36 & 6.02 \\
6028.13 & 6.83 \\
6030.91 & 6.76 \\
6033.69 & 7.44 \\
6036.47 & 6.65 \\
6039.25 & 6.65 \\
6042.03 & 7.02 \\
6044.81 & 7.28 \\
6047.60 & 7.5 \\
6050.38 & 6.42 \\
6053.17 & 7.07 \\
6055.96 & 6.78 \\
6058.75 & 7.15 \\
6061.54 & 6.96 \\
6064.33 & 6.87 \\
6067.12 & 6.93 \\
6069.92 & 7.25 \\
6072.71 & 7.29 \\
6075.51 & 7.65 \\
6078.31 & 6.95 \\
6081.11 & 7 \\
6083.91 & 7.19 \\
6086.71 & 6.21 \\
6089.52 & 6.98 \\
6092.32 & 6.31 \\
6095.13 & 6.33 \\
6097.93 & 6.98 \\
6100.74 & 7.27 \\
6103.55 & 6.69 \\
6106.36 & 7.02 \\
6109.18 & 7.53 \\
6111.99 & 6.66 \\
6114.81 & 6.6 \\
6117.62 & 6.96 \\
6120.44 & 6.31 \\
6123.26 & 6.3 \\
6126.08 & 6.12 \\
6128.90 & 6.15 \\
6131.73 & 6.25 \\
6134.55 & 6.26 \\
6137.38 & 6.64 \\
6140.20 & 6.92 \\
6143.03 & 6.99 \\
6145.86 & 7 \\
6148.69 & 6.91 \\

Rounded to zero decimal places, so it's 114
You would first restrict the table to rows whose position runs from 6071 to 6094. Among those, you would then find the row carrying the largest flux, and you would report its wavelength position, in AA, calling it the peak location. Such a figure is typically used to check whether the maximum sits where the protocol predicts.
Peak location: 6075.51 AA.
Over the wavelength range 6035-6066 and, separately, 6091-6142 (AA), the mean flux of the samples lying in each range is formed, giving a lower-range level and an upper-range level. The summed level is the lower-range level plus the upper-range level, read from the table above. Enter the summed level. 13.6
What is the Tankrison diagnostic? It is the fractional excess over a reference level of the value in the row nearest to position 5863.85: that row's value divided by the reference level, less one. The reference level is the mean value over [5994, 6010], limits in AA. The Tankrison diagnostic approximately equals 0.02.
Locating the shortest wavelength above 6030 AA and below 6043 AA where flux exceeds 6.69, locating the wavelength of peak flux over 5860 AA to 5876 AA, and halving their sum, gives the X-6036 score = 5948.7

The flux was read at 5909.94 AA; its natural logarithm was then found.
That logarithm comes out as 1.89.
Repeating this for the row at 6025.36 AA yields 1.80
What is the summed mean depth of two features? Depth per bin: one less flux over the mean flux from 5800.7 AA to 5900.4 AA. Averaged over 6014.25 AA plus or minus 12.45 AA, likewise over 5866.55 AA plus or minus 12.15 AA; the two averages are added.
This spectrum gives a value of 0.02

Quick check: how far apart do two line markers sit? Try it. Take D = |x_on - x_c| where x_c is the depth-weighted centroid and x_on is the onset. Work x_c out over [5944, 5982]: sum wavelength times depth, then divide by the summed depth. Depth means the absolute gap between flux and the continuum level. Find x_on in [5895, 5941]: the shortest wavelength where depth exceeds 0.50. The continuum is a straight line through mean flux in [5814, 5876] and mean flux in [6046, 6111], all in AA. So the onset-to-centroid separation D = 68.2 AA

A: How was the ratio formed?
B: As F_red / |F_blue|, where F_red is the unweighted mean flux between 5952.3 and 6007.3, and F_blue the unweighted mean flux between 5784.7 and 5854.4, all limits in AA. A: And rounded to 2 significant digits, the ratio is 0.98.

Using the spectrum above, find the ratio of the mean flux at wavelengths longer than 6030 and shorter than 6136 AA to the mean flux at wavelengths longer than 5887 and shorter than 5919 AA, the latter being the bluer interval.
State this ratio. 1.14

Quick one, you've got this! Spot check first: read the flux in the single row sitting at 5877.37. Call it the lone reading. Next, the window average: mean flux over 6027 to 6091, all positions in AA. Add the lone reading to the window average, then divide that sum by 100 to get 0.143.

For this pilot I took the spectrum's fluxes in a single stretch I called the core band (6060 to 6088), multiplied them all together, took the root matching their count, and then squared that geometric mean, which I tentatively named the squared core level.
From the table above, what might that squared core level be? 49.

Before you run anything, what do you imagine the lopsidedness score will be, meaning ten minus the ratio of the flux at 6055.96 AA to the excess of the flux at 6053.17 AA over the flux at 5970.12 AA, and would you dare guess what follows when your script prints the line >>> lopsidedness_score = 35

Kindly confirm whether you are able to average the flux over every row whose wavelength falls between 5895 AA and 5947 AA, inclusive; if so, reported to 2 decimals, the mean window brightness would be 6.55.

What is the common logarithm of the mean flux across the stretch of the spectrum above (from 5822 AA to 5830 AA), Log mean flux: 0.857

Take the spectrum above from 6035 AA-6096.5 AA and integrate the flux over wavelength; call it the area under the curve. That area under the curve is 426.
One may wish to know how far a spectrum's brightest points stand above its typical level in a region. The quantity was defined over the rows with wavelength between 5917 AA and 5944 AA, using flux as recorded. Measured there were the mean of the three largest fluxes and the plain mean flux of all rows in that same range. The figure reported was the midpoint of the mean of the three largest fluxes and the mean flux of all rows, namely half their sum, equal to 6.94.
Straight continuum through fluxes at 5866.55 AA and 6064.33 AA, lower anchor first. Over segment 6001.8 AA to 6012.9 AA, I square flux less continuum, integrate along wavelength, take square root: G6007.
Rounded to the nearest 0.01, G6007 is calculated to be 1.96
